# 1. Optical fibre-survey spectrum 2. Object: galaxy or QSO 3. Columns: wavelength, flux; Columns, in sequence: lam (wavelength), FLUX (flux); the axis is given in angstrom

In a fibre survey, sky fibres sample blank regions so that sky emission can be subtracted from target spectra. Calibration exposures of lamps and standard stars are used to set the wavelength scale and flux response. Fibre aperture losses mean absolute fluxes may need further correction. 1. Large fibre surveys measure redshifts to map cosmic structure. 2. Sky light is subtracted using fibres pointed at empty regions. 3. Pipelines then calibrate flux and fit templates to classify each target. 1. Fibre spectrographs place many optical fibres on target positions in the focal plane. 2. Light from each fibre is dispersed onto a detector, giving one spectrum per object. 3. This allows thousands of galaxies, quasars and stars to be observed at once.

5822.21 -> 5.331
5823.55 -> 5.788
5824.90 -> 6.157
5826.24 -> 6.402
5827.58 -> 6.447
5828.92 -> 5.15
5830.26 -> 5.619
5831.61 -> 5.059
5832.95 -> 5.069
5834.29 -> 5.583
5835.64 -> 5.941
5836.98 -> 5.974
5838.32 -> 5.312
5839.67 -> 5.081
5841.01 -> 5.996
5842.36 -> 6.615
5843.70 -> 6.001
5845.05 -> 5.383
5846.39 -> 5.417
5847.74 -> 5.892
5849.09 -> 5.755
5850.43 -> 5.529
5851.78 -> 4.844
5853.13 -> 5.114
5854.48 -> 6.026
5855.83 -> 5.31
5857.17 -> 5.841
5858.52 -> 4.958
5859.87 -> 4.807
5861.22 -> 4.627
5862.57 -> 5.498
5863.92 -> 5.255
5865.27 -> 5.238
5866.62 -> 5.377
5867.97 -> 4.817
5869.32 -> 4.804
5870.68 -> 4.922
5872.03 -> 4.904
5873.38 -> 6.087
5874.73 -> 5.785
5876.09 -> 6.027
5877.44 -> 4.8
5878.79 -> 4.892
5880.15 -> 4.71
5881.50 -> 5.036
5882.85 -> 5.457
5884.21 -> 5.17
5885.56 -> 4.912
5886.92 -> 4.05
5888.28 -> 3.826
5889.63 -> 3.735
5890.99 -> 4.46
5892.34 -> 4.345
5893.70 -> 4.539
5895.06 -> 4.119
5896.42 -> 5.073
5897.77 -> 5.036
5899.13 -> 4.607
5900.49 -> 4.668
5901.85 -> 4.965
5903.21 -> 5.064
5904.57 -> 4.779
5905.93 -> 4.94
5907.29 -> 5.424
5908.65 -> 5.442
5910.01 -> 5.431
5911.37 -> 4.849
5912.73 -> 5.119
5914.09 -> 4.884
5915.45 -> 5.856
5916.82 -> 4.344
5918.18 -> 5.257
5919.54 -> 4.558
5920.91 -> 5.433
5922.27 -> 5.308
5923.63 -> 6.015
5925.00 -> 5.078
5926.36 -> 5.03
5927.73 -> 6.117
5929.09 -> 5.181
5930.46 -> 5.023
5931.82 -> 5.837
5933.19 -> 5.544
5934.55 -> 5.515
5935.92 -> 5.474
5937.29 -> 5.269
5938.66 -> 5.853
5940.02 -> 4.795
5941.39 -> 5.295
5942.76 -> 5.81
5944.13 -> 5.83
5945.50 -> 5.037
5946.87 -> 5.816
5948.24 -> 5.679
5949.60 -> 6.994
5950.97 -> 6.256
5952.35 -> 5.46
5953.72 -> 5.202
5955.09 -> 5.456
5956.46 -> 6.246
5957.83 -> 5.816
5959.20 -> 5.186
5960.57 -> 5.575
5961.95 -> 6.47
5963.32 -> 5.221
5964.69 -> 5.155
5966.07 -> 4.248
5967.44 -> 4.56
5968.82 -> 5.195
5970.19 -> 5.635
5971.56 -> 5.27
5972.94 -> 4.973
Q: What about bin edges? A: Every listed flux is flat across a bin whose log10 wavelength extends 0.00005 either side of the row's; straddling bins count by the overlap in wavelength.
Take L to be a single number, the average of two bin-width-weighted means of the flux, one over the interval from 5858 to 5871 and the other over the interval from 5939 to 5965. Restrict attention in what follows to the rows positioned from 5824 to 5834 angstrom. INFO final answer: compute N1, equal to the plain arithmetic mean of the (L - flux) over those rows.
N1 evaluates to -0.4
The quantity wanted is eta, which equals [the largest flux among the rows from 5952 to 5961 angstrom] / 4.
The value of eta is 1.56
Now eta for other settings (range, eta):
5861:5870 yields 1.37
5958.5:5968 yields 1.62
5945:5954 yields 1.75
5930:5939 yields 1.46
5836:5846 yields 1.65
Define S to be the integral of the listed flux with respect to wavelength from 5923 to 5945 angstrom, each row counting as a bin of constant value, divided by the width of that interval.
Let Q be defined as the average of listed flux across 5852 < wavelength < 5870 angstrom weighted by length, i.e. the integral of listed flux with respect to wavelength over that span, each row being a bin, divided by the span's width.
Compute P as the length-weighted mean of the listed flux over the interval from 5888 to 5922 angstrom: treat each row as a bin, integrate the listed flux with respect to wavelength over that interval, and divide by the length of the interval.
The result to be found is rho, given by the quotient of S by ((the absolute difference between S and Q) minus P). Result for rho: -1.20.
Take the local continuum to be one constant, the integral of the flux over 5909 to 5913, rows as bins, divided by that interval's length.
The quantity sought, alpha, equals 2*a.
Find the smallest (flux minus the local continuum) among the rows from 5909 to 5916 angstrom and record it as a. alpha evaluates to -0.6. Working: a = -0.3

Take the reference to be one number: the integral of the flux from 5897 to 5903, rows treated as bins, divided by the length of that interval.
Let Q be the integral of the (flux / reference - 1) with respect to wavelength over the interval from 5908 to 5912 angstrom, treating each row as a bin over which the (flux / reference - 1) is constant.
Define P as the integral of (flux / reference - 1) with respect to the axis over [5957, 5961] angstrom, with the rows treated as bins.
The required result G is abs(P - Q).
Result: 0.25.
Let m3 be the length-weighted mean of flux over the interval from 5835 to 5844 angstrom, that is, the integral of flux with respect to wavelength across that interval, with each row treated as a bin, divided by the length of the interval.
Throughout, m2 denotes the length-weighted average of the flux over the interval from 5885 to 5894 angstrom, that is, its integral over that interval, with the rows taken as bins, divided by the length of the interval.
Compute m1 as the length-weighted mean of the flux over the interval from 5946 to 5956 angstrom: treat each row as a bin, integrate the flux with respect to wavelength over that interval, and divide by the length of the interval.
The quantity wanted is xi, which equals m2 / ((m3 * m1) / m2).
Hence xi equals 0.53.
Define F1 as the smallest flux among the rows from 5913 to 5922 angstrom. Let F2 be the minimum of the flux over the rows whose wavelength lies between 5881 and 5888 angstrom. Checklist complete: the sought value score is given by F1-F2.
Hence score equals 0.3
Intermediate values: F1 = 4.344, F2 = 4.05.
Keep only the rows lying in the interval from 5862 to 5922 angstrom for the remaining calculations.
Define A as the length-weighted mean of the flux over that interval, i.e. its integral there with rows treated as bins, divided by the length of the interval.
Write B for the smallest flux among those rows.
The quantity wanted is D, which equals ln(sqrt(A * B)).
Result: 1.46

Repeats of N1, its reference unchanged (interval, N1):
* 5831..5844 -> -0.3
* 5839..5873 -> 0.0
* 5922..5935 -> -0.1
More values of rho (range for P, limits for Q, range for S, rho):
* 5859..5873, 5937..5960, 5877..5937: -1.14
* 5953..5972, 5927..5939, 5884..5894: -1.03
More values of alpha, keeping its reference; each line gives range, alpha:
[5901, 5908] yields -0.8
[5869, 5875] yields -0.7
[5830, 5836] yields -0.2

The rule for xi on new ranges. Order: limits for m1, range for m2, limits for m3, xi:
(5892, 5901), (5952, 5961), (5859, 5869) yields 1.32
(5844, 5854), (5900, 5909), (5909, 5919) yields 0.91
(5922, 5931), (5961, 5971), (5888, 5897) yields 1.17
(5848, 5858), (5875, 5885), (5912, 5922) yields 0.96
